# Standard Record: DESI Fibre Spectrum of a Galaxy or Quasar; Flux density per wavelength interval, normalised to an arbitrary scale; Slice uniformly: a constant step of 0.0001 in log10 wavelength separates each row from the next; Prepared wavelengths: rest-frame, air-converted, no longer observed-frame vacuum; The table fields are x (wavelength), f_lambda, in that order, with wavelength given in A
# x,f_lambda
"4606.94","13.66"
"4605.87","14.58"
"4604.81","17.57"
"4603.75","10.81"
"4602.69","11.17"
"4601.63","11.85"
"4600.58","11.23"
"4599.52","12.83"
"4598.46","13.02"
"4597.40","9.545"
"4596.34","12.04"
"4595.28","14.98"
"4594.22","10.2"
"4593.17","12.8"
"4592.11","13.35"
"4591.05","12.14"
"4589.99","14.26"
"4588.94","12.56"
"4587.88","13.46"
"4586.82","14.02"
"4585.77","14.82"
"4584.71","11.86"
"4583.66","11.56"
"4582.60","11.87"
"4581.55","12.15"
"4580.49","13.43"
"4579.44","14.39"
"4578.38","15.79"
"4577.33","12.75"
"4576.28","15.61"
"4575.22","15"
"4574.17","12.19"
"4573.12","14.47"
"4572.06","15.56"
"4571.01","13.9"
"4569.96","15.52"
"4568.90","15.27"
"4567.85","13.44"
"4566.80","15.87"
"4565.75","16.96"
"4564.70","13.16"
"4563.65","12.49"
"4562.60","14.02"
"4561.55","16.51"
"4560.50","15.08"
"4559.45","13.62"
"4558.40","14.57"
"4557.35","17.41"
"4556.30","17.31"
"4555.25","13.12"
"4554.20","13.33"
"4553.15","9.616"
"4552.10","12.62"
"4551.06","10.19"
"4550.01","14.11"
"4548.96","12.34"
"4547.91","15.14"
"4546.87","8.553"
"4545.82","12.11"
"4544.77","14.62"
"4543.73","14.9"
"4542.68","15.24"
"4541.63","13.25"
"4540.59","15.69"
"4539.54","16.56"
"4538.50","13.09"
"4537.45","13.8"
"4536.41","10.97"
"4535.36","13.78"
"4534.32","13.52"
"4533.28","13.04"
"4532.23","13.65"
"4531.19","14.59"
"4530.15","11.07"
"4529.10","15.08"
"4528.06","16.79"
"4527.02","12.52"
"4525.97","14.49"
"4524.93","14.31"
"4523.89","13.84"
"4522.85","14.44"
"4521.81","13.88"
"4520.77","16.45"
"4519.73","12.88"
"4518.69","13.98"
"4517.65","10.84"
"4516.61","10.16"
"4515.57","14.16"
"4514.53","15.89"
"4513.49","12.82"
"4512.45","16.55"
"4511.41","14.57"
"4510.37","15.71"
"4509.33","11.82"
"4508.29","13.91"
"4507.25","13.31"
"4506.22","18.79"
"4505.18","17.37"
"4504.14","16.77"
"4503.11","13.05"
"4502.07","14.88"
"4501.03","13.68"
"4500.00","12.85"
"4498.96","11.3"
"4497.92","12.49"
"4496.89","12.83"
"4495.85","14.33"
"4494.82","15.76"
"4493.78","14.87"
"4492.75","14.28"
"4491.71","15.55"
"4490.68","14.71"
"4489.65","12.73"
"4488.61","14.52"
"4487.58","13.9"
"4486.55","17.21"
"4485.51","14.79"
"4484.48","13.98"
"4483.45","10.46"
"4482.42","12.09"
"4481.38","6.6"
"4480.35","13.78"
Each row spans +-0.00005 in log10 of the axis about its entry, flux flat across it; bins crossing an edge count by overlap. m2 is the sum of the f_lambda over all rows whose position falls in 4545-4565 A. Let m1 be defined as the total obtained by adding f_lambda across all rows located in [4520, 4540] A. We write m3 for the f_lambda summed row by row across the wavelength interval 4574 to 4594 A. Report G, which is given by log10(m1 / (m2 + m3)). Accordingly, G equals -0.282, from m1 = 266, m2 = 255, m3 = 254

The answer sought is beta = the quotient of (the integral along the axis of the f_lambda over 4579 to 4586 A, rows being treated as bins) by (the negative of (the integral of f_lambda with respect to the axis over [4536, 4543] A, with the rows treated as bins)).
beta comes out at -0.91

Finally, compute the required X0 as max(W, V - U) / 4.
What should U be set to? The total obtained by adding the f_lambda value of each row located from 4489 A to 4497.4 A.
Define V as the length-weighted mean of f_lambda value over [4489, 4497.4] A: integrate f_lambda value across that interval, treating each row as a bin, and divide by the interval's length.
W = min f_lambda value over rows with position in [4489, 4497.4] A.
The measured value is 3.2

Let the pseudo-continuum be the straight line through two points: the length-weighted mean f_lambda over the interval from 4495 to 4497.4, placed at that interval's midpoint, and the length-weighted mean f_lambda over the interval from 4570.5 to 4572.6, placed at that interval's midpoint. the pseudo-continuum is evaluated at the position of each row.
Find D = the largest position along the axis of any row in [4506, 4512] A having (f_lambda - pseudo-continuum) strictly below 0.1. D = 4509.33 A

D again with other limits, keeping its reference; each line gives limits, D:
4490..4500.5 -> 4500.00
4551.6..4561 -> 4559.45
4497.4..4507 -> 4503.11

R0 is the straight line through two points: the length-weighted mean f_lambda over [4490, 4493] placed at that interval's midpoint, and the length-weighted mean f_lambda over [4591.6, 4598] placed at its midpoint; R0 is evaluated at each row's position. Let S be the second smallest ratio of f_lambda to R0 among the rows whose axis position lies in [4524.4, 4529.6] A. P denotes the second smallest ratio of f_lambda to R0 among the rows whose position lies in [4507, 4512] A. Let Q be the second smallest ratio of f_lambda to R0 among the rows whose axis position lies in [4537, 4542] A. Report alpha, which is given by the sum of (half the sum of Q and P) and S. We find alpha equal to 1.98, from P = 0.925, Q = 0.98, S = 1.03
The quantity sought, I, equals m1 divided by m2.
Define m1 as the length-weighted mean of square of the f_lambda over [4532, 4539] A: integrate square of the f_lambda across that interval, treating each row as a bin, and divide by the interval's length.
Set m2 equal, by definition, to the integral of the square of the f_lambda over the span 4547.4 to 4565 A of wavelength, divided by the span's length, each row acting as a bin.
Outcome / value 0.88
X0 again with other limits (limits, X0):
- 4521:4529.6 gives 3.1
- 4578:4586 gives 2.9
